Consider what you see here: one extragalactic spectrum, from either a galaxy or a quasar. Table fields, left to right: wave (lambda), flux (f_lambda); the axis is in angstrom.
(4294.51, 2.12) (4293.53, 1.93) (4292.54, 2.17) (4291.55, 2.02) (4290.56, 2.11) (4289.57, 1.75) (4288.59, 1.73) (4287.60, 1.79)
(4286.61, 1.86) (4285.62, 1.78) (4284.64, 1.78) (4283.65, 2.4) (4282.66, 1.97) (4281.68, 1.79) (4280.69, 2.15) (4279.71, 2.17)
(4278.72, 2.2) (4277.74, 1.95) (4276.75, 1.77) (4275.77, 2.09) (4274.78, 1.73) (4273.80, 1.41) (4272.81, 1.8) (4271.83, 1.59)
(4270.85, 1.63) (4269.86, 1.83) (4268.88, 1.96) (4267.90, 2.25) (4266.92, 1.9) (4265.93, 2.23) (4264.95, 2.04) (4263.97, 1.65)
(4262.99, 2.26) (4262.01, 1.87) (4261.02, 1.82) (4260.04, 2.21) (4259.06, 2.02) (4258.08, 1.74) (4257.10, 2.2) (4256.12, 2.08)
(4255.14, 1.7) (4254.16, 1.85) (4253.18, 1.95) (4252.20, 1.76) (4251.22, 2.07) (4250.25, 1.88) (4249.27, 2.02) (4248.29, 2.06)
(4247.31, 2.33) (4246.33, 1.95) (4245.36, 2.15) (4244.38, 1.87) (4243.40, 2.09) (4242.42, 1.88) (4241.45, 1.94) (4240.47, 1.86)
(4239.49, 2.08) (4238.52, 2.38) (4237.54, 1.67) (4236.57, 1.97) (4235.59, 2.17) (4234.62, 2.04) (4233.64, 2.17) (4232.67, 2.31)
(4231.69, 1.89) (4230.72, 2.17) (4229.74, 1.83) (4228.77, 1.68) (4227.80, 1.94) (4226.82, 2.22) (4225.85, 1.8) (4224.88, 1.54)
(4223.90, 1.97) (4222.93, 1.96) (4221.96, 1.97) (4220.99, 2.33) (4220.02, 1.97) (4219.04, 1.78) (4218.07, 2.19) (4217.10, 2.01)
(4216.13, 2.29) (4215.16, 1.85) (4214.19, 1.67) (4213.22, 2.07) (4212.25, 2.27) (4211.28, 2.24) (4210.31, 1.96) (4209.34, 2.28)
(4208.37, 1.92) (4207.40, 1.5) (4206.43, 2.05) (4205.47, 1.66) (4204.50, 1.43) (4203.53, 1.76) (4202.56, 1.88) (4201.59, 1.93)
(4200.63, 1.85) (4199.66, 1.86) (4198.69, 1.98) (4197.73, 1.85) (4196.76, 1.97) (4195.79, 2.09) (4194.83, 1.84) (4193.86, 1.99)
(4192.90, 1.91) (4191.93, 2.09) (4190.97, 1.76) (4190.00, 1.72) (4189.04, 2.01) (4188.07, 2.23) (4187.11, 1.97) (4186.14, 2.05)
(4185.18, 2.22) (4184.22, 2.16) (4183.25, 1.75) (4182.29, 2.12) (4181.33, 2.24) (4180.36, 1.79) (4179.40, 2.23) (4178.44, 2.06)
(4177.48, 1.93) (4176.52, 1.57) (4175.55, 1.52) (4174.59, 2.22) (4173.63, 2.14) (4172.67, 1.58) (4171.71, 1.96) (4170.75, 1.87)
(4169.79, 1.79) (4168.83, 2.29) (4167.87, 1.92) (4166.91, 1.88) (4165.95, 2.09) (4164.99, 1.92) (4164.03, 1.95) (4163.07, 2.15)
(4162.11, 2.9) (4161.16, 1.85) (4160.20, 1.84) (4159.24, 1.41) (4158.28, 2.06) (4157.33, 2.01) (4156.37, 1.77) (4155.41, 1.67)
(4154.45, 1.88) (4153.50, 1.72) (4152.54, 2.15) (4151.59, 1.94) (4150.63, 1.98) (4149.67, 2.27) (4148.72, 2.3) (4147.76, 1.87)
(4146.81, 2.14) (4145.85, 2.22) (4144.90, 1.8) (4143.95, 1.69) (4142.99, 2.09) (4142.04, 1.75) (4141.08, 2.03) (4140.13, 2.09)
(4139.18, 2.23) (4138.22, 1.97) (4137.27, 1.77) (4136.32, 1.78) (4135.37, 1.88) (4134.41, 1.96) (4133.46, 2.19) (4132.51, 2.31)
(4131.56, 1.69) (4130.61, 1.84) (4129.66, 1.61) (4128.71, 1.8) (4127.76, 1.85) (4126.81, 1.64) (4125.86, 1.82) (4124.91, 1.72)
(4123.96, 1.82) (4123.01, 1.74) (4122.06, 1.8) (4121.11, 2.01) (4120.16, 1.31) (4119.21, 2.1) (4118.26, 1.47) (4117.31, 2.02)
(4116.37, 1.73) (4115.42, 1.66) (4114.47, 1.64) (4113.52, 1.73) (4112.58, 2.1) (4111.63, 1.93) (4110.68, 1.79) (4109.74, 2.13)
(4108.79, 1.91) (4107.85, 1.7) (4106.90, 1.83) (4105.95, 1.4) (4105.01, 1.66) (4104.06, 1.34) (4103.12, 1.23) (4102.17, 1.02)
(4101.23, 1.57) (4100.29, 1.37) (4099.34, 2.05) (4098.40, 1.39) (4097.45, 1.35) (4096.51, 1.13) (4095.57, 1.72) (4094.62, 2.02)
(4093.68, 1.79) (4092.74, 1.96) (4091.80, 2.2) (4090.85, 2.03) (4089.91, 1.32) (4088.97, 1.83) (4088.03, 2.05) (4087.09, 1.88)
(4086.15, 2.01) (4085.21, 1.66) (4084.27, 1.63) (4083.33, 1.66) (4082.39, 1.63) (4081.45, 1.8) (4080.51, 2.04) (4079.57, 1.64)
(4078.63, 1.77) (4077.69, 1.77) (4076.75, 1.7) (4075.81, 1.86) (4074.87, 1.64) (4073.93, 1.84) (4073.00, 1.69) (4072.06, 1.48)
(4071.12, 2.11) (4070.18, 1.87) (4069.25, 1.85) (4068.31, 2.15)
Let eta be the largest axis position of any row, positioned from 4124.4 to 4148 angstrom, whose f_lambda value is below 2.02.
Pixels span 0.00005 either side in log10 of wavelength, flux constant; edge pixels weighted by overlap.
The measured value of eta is 4147.76 angstrom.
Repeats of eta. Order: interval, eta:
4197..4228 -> 4227.80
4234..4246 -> 4244.38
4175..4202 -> 4201.59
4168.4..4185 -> 4183.25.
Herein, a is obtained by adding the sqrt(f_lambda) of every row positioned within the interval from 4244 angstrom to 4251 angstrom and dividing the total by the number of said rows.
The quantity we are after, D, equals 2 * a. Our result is 2.85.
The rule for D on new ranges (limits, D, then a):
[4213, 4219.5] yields 2.81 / 1.41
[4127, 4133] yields 2.72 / 1.36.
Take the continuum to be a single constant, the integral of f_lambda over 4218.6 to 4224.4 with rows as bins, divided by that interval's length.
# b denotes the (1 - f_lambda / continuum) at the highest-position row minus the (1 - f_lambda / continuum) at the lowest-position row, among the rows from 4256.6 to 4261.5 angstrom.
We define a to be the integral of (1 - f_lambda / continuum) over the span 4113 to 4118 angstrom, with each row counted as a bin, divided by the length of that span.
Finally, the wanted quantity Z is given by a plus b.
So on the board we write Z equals 0.31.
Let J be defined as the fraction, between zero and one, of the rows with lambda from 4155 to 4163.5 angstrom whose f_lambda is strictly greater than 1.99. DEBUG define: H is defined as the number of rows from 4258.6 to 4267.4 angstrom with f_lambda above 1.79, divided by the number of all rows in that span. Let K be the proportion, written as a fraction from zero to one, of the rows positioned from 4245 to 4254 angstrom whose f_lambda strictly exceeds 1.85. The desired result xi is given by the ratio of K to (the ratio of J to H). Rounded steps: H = 0.89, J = 0.44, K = 0.9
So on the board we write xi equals 1.78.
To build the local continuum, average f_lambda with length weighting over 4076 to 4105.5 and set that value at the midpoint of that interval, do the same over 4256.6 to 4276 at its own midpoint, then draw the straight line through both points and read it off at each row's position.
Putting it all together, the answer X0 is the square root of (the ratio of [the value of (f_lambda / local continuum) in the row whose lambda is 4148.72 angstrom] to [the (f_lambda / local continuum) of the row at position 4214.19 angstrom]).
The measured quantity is 1.20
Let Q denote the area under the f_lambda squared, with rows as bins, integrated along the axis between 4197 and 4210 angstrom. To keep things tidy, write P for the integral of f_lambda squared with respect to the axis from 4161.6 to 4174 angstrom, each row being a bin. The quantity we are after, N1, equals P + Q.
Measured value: 97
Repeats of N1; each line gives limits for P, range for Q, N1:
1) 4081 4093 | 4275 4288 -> 91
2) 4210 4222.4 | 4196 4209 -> 96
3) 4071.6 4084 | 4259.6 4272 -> 85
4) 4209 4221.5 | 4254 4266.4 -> 103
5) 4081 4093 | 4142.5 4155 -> 91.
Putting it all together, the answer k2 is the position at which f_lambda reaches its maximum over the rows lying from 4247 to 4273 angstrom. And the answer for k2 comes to 4247.31 angstrom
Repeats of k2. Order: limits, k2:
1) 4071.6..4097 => 4091.80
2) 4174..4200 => 4181.33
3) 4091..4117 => 4091.80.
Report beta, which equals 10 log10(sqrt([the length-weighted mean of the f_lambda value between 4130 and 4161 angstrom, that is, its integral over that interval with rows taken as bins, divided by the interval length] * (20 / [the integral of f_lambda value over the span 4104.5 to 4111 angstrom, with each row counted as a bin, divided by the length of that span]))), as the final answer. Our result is 6.7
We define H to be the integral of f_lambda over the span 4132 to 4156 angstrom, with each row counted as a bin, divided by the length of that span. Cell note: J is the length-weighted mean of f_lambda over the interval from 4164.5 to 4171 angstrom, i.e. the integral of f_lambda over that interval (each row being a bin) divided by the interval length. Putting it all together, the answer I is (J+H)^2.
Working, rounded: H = 1.99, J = 1.97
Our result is 15.6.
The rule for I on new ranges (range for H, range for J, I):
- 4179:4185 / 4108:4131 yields 14.8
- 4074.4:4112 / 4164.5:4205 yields 13.3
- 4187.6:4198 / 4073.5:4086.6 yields 13.8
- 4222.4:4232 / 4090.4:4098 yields 13.5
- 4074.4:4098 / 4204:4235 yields 13.9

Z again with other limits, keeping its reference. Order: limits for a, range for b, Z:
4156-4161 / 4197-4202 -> 0.05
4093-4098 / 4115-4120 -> -0.03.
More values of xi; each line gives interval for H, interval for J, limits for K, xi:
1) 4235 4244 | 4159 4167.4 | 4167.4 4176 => 1.78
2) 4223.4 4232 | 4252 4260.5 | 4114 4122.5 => 0.58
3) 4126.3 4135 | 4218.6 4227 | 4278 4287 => 2.00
